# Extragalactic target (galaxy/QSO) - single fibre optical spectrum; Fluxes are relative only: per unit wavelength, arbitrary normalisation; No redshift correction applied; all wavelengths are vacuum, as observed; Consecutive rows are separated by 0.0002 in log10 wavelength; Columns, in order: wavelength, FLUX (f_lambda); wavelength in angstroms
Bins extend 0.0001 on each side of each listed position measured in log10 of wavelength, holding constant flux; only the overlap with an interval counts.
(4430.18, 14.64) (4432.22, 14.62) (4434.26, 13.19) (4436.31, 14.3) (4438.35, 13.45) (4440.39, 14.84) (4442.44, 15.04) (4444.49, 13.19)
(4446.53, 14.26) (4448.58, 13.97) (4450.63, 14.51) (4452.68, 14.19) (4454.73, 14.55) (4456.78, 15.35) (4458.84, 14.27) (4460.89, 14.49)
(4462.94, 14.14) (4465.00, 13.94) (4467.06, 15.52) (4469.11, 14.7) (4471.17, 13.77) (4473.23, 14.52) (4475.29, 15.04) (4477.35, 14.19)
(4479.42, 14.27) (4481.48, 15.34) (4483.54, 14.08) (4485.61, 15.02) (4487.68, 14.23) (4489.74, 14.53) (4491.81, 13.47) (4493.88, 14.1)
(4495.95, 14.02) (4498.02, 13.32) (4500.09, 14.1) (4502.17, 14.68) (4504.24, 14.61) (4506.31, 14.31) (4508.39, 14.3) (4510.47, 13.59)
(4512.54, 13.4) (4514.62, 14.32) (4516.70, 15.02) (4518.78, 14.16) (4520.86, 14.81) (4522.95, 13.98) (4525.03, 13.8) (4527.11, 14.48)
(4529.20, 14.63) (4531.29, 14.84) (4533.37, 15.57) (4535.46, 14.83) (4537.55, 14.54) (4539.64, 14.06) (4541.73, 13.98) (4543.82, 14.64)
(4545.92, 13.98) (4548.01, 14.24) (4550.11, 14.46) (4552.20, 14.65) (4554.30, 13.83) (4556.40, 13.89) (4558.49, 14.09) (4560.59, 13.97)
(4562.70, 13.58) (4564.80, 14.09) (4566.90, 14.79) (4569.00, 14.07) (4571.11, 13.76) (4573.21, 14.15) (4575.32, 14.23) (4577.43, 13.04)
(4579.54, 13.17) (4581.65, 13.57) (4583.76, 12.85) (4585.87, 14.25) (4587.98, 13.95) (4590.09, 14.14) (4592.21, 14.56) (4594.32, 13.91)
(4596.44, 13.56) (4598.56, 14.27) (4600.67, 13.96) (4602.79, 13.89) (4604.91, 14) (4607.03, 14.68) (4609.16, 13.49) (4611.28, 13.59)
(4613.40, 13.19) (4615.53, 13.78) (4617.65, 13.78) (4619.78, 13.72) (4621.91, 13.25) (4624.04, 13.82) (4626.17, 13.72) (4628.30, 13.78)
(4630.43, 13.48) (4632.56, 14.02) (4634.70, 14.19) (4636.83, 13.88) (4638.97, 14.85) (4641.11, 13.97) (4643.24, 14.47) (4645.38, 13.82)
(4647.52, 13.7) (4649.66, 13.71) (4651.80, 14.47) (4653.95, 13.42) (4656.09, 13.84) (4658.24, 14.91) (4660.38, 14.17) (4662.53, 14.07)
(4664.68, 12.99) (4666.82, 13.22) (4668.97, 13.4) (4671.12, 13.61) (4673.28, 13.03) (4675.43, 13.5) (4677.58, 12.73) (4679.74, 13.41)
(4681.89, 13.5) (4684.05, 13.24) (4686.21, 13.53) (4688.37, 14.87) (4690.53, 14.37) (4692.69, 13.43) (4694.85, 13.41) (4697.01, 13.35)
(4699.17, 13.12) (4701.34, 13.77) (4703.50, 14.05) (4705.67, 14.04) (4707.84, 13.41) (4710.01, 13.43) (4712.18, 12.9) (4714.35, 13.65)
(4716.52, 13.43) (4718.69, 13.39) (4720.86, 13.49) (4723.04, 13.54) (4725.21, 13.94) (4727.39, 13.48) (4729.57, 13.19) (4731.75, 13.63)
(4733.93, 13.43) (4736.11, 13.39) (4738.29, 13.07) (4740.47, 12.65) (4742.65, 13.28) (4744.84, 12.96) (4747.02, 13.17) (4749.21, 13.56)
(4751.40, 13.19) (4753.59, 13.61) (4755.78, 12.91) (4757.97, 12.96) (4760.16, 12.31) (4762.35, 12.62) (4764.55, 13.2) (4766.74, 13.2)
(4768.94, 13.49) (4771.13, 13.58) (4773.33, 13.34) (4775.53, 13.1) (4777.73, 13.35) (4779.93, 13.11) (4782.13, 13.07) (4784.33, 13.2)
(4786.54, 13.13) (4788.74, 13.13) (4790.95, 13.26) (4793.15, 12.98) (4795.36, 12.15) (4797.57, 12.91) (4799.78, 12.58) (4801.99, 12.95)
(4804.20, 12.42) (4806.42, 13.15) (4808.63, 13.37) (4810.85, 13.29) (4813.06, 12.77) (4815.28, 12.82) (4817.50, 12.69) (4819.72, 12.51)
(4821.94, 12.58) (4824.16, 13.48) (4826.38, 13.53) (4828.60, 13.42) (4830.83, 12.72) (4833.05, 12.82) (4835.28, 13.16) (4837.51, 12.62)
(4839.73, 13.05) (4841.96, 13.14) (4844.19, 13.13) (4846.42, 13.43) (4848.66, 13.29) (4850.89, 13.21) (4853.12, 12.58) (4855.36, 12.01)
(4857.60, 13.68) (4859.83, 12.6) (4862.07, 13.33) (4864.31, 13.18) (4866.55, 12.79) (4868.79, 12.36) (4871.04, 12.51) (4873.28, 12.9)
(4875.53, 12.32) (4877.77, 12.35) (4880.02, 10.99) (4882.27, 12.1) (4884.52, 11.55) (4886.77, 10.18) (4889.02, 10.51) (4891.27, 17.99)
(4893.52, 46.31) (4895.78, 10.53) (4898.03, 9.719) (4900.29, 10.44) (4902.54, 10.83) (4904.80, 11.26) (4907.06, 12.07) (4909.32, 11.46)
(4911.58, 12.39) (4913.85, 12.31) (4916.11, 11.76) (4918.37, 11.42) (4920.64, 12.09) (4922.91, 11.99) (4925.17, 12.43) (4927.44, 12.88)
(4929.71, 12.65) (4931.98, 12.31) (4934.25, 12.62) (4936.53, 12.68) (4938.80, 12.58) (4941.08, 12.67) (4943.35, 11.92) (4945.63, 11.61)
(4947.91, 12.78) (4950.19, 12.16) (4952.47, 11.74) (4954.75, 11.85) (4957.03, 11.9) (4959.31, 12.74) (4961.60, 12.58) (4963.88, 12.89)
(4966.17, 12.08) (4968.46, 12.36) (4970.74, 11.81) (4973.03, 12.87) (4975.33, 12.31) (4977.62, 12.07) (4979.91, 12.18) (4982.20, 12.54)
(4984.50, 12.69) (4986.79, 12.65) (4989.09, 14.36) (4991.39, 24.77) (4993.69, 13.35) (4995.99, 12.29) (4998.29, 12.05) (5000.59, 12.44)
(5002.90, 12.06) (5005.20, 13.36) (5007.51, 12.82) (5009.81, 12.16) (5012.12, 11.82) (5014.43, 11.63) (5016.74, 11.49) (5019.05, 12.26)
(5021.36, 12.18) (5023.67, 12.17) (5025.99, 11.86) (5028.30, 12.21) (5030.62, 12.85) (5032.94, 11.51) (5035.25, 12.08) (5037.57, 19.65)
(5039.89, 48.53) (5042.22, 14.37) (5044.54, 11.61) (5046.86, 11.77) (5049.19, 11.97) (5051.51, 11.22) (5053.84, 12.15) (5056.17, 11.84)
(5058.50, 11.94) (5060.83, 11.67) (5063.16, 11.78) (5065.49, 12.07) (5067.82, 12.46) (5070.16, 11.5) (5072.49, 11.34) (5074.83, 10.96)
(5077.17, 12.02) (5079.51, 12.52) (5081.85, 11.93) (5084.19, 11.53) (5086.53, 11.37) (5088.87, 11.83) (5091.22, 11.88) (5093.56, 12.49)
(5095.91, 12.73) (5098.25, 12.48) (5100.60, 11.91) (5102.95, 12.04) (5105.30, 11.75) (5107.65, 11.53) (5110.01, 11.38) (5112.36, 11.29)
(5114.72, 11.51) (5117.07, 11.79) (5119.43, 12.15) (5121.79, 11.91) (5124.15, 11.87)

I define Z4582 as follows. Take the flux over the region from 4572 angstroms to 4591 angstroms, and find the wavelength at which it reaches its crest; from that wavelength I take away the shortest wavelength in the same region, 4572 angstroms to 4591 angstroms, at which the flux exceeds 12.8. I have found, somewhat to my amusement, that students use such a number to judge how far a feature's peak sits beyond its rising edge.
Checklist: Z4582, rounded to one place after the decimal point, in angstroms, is 12.7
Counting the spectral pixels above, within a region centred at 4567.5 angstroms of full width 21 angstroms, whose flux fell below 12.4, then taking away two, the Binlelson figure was -2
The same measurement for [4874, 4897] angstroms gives 6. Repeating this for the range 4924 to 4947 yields 1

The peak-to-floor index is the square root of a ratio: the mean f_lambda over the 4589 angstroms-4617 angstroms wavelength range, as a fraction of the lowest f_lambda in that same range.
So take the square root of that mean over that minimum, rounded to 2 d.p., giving 1.03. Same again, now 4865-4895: 1.21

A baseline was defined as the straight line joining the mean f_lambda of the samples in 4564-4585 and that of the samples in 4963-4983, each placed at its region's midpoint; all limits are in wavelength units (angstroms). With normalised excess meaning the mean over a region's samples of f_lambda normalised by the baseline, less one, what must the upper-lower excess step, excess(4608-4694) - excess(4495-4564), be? -0.005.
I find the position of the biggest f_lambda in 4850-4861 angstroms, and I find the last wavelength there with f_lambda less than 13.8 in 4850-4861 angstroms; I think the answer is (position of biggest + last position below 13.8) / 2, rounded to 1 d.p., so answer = 4858.7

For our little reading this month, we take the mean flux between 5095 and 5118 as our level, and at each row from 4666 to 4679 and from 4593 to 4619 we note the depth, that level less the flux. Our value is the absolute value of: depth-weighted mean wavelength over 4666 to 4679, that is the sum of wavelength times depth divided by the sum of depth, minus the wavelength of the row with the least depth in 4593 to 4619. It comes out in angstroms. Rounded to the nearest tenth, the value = 64.8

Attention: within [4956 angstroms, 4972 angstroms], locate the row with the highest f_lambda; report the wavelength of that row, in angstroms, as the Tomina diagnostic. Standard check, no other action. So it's 4963.88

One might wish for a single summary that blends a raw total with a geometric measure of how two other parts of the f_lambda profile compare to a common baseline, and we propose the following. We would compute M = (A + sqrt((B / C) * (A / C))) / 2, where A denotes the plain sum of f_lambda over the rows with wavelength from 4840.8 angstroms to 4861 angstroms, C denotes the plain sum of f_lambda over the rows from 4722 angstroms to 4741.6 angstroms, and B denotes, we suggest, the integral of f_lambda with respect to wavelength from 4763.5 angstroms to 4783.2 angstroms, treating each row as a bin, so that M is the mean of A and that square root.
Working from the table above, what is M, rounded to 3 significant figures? 59.3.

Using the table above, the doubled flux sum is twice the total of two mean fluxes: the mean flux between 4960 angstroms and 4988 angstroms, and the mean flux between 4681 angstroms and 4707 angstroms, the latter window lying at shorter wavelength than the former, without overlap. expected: 52.3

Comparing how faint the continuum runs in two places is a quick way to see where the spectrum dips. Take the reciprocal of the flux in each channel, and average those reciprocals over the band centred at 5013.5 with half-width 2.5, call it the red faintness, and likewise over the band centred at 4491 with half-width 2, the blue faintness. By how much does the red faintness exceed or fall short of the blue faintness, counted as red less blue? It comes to 0.0138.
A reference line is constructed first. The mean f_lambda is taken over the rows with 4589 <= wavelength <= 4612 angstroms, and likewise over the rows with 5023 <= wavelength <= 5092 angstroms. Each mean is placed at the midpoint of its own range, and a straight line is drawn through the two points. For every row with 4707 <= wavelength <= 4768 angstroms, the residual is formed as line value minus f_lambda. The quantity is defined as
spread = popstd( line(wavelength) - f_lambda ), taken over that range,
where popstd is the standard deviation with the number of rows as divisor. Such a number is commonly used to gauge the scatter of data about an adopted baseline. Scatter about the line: 0.34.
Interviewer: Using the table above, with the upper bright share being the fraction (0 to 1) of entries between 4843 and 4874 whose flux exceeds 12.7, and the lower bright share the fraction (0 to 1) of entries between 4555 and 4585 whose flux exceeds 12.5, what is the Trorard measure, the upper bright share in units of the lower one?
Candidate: 0.64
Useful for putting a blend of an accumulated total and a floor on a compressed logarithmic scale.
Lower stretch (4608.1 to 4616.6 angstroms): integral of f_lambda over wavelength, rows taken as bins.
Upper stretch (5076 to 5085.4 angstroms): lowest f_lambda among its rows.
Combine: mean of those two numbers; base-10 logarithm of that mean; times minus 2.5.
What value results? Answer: -4.50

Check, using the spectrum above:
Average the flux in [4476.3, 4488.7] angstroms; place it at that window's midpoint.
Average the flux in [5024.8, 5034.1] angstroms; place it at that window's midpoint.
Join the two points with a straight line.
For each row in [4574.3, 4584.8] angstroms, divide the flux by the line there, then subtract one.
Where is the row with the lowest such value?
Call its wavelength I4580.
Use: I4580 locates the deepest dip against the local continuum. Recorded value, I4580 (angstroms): 4583.76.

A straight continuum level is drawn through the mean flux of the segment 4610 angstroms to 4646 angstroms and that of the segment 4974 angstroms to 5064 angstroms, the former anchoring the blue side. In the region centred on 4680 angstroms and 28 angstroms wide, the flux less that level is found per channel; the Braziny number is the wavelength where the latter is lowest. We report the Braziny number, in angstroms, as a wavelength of 4677.58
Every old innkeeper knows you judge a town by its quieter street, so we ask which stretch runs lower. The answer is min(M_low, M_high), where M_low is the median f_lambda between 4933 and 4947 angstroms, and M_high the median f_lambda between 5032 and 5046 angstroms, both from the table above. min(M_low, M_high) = 12.6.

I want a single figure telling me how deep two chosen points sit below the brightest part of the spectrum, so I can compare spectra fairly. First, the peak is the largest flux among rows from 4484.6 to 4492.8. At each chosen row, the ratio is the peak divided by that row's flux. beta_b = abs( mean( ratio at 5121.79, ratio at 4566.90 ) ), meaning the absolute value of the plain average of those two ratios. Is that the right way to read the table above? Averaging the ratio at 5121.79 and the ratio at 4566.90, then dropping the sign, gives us 1.14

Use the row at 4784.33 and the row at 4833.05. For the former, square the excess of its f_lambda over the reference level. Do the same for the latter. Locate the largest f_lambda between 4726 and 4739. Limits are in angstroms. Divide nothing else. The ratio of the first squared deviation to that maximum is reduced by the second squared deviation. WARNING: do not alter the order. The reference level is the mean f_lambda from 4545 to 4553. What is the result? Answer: -2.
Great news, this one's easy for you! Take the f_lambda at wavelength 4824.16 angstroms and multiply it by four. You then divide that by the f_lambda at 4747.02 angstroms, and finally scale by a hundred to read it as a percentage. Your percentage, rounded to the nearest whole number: 409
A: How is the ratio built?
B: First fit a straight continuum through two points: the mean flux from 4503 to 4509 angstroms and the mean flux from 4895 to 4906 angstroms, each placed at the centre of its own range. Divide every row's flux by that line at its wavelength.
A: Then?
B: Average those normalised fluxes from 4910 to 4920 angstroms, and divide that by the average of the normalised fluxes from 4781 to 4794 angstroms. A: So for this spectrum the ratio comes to 1.02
